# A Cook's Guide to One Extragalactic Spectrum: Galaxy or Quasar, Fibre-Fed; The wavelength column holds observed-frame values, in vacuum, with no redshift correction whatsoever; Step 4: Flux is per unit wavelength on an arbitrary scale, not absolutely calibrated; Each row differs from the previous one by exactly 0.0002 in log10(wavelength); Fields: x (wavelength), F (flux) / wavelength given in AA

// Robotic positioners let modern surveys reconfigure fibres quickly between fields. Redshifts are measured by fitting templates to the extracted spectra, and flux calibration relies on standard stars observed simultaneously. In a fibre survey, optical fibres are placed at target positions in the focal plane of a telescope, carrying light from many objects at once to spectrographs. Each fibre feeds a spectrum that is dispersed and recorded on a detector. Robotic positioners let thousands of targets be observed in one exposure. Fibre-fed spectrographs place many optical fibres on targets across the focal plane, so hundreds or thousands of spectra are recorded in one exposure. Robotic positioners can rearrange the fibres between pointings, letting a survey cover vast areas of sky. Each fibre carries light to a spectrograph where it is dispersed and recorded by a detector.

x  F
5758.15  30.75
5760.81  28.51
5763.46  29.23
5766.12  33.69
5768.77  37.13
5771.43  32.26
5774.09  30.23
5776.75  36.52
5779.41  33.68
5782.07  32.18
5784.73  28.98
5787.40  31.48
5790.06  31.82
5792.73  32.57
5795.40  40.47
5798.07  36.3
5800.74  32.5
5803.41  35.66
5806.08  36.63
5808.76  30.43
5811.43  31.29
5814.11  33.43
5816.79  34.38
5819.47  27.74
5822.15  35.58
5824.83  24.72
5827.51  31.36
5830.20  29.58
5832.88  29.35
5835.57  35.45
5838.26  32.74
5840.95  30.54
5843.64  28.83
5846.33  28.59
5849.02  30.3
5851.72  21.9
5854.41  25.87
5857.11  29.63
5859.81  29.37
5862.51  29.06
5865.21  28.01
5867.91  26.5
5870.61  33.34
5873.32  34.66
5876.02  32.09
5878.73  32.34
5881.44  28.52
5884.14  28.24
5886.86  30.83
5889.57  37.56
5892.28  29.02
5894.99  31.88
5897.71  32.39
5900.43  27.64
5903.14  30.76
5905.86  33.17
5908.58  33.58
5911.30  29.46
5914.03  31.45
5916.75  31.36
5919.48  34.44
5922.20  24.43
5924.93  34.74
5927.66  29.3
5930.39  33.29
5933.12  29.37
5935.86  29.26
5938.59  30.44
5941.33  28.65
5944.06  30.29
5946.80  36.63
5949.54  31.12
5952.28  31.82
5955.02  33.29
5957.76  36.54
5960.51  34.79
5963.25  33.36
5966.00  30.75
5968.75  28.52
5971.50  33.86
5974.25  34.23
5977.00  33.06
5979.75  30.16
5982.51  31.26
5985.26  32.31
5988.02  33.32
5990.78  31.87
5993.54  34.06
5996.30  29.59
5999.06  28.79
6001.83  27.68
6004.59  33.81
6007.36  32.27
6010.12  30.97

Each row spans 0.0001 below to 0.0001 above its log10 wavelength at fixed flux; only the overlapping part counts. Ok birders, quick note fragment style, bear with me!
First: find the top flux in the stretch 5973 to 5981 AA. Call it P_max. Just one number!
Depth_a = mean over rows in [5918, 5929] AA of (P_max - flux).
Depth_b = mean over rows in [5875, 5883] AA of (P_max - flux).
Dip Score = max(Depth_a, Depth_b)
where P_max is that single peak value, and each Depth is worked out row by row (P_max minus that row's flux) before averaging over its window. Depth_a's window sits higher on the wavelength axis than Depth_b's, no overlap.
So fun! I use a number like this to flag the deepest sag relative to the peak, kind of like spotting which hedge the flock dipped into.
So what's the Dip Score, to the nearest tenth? 3.5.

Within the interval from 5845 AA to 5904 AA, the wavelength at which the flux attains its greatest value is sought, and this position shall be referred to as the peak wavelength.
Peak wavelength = 5889.57 AA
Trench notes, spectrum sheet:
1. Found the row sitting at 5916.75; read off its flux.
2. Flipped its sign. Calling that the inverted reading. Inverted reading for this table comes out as -31.4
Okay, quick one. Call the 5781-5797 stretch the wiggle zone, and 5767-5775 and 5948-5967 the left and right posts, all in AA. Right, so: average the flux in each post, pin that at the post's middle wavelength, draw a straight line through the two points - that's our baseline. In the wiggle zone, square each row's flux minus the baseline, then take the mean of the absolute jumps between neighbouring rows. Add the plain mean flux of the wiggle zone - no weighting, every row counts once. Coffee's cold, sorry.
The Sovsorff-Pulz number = 50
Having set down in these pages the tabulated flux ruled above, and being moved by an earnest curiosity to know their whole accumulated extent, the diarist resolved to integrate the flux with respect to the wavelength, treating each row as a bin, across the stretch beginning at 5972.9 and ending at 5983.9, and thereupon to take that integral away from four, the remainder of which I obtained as -350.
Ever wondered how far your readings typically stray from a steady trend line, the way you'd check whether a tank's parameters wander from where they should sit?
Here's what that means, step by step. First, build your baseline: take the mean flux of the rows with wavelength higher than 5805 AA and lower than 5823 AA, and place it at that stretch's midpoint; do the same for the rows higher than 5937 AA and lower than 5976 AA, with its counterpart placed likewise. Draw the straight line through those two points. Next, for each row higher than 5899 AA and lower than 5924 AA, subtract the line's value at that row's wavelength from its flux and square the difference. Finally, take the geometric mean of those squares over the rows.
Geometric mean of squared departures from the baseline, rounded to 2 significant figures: 3.7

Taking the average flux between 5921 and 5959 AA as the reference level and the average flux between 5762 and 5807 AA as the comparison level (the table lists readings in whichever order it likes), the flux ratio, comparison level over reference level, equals 1.07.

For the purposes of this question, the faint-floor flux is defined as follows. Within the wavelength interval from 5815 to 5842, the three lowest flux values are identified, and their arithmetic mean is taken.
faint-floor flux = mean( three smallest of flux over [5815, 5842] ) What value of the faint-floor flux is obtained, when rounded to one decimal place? 27.3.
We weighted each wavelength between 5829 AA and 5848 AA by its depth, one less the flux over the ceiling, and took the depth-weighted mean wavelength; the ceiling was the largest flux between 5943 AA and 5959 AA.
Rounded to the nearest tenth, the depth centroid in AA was 5838.8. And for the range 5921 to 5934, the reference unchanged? 5926.9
